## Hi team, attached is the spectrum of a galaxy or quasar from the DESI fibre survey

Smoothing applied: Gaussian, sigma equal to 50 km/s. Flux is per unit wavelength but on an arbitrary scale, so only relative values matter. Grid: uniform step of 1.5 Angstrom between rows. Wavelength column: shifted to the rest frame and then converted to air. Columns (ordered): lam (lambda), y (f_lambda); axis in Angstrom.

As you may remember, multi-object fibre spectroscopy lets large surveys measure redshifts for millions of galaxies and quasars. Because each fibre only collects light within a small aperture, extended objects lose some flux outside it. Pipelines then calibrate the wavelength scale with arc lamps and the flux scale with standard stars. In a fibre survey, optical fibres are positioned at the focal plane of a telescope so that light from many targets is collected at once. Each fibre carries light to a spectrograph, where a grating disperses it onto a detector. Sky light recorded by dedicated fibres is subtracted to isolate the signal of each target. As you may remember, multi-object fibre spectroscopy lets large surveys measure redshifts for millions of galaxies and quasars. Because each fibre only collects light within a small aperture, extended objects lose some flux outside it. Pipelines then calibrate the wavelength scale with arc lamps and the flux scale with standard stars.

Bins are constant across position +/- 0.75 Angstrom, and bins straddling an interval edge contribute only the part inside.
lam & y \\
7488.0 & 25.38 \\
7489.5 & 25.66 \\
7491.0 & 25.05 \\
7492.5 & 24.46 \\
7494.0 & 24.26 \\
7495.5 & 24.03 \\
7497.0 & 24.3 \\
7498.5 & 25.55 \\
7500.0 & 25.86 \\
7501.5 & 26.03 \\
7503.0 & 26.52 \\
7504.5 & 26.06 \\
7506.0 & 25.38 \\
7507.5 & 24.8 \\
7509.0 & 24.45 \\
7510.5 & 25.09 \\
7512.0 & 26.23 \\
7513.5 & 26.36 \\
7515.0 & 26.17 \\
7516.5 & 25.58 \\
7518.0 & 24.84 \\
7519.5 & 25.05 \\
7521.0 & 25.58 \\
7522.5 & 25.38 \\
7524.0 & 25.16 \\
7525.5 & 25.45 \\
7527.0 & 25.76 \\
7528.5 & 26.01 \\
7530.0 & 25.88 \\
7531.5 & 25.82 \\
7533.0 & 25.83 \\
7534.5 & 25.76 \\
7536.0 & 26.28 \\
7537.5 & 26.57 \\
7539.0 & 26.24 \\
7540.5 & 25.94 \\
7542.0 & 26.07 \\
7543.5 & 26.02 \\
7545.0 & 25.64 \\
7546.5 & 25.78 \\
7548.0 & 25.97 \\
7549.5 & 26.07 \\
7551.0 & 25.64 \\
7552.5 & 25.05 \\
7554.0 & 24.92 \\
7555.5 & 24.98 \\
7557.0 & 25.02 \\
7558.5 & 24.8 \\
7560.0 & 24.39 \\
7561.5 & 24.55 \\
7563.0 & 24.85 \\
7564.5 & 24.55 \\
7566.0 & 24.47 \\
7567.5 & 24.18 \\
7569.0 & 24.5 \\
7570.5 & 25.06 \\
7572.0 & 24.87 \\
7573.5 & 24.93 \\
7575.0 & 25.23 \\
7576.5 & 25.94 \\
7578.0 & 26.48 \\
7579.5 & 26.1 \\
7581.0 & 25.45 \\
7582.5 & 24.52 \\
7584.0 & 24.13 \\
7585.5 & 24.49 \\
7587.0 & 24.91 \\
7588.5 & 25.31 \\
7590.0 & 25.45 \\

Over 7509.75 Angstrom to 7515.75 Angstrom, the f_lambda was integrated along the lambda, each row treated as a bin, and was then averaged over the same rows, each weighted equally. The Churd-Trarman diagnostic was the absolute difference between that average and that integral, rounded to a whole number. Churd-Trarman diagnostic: 130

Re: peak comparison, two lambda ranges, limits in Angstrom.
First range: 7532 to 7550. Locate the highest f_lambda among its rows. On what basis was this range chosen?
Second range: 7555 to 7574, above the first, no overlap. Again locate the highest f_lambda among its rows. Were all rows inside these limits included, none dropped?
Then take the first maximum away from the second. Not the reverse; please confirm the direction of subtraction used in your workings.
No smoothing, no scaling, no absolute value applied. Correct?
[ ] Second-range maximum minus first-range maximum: -1.5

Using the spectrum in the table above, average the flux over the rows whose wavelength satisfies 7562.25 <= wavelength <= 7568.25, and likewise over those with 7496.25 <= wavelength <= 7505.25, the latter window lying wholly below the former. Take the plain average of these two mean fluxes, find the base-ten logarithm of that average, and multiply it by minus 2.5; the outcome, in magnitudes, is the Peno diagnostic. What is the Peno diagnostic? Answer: -3.500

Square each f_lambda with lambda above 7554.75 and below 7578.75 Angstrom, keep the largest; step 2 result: 701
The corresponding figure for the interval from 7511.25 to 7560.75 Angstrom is 706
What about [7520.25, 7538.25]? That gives 706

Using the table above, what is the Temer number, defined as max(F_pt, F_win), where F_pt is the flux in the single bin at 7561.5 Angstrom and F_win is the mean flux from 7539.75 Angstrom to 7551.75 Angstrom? 25.9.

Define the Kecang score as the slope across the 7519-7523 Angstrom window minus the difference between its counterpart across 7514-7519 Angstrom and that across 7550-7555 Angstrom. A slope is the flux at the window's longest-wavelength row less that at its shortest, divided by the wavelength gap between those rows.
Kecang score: 0.31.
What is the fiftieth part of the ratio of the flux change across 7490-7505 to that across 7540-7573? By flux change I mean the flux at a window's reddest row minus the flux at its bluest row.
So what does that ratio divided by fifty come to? -0.019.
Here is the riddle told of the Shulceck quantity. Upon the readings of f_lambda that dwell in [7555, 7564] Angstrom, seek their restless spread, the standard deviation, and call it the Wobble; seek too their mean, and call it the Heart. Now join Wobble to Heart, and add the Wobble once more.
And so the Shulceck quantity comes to 25.2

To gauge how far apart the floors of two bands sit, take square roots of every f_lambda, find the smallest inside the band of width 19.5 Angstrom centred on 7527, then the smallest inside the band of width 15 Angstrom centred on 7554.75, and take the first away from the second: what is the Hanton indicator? -0.05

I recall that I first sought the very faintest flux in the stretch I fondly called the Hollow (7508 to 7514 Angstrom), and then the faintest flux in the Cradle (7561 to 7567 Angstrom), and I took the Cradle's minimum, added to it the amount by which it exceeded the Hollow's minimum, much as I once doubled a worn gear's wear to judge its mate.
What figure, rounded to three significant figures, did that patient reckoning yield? 24.5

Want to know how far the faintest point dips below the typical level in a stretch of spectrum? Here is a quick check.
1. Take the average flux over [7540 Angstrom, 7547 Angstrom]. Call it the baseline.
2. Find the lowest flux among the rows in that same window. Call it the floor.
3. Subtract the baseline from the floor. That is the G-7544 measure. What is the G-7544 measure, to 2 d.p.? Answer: -0.25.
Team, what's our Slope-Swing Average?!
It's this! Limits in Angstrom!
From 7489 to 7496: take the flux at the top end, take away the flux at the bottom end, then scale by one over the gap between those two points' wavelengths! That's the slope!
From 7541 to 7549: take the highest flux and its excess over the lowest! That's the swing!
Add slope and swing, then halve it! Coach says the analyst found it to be 0.08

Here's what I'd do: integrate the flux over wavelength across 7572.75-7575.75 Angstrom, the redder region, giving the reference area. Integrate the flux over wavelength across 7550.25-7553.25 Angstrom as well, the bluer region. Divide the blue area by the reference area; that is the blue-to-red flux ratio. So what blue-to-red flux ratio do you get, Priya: 1.01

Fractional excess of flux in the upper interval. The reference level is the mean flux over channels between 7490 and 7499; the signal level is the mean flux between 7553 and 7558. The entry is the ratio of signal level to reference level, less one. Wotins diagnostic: 0.015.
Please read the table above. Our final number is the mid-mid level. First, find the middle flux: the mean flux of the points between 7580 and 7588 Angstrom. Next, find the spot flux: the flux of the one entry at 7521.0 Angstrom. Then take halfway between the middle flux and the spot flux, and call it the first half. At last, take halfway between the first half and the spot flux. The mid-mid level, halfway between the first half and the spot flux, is 25.4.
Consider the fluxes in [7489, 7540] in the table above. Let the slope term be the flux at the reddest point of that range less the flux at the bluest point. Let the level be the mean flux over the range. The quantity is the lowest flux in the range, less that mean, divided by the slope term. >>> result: -2.6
